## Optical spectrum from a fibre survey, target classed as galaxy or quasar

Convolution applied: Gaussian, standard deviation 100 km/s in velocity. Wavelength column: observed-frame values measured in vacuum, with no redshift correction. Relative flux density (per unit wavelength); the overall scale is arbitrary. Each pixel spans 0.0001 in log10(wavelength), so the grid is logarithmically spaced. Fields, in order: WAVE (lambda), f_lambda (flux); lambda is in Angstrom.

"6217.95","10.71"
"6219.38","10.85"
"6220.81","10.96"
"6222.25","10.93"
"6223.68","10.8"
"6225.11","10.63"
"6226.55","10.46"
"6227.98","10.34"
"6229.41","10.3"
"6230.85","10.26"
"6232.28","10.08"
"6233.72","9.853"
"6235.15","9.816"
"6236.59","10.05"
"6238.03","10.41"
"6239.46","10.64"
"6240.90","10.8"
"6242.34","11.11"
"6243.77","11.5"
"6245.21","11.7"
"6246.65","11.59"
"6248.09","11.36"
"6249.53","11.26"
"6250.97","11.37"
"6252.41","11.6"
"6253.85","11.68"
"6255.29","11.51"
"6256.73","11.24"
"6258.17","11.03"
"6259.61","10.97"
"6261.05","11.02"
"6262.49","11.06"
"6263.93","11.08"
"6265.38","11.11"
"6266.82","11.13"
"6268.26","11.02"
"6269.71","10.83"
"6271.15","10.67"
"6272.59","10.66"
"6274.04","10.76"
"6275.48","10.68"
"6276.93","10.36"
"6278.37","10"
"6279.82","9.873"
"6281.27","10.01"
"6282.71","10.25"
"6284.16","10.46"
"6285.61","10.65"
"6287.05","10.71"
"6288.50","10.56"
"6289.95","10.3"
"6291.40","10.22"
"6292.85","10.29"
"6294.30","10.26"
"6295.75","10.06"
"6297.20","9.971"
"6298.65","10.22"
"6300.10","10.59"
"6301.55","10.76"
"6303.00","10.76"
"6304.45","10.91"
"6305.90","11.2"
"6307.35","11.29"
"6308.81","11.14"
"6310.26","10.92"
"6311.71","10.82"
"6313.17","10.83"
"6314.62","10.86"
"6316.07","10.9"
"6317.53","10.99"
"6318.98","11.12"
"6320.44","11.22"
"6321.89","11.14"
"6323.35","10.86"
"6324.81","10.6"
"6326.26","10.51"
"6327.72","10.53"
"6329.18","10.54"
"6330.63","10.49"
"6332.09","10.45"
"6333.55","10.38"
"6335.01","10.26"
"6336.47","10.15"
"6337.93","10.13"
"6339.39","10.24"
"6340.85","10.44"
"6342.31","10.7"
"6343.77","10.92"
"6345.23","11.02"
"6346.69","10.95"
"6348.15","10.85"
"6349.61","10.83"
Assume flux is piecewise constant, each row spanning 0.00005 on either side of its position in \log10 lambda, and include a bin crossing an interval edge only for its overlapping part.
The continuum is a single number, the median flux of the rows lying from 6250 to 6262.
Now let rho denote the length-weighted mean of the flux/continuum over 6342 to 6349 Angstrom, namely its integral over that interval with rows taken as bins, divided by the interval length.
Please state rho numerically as 0.965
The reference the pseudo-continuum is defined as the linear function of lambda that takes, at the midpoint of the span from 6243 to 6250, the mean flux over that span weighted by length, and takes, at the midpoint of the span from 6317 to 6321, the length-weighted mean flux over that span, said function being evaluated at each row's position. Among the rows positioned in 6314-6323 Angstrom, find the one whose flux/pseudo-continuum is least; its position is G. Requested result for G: 6314.62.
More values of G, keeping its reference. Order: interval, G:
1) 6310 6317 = 6311.71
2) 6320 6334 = 6333.55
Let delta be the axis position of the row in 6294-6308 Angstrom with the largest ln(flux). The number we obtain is 6307.35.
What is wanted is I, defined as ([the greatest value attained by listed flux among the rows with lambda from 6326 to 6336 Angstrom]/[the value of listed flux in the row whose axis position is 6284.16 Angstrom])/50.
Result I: 0.0202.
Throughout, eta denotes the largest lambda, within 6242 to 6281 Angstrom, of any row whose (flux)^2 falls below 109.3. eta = 6279.82 Angstrom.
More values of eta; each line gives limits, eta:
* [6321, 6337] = 6336.47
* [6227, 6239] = 6238.03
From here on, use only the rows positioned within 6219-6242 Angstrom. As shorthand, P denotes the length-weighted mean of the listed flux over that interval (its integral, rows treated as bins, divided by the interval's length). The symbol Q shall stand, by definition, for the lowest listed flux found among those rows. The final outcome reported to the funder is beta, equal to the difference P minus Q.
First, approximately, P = 10.45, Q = 9.816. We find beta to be 0.64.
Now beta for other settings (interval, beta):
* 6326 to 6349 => 0.41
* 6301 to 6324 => 0.23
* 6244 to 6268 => 0.32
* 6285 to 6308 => 0.58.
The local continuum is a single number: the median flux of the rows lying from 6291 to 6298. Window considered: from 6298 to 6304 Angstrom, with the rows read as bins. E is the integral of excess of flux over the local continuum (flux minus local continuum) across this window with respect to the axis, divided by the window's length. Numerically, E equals 0.38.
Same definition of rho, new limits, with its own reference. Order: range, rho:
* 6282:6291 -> 0.927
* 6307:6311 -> 0.981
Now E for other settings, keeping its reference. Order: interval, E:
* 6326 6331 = 0.30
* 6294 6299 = -0.11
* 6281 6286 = 0.13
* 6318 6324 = 0.86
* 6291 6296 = 0.00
